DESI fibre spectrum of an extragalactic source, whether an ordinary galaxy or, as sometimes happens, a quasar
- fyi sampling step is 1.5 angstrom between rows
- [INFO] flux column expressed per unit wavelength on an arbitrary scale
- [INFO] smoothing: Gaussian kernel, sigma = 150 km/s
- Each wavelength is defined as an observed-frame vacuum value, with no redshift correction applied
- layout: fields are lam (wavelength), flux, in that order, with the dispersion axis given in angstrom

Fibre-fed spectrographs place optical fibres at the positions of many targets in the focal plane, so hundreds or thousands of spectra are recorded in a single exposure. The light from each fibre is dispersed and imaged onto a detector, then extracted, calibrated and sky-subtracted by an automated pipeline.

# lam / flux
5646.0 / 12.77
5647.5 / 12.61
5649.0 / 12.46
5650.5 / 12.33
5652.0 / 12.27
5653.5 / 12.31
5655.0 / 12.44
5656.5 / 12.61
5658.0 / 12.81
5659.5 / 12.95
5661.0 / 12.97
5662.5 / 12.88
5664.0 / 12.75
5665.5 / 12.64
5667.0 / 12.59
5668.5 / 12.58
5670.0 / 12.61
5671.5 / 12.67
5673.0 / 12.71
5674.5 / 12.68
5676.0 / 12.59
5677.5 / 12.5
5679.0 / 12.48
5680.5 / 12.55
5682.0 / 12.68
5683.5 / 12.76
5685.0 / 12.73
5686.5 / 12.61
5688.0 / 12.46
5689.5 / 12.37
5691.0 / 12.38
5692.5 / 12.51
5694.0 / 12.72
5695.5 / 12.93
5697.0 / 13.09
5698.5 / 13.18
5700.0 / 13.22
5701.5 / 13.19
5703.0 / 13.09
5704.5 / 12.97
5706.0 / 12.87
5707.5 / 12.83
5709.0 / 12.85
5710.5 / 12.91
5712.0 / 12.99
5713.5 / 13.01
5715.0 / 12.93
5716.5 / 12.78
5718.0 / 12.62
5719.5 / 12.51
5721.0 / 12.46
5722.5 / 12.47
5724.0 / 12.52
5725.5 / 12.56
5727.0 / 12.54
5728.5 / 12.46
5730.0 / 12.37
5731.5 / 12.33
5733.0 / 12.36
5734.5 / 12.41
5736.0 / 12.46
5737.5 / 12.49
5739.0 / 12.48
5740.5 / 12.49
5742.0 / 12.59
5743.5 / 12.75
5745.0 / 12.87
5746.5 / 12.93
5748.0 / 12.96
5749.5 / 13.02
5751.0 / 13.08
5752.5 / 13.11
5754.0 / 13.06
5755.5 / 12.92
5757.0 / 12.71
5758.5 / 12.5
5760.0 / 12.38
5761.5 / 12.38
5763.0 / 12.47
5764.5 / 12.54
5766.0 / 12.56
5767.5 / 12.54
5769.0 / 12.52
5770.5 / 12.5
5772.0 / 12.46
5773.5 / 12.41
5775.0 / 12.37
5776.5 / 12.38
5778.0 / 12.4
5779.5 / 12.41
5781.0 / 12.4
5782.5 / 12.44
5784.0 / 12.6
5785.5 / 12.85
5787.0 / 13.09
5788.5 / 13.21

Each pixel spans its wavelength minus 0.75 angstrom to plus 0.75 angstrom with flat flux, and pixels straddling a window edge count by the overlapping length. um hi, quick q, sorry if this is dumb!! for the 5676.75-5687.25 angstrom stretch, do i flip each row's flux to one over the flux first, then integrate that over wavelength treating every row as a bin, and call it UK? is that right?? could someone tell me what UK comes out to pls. 0.832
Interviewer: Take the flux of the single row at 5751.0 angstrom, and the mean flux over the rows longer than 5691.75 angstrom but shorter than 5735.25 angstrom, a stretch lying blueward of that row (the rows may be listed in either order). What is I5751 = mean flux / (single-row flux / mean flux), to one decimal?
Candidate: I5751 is 12.4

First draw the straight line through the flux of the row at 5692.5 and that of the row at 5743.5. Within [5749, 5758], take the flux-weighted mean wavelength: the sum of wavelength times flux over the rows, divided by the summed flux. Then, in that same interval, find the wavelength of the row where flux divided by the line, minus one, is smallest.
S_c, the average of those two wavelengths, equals 5755.1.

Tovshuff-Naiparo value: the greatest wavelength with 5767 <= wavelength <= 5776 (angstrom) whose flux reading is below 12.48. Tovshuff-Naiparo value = 5775.0 angstrom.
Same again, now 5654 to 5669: 5655.0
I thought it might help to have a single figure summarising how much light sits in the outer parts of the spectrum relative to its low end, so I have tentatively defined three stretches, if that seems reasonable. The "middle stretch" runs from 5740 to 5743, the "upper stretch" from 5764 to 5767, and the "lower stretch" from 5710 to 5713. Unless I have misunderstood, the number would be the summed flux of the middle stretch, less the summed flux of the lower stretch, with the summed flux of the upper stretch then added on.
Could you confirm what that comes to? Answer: 24.3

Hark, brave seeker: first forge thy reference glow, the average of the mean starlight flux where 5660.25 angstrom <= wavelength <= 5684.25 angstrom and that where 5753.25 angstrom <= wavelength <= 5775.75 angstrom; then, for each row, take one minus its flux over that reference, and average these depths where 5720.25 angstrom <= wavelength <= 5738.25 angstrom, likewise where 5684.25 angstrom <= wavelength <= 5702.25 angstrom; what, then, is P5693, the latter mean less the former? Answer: -0.026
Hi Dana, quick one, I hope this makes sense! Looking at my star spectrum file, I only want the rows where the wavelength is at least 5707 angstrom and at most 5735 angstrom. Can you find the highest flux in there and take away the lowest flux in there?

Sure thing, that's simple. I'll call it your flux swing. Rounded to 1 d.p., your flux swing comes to 0.7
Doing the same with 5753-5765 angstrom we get 0.7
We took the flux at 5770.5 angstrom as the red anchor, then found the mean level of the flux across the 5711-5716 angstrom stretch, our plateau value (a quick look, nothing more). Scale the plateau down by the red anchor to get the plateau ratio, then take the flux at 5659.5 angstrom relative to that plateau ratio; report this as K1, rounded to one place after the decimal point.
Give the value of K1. 12.5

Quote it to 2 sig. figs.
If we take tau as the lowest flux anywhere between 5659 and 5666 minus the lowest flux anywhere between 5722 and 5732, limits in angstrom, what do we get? 0.31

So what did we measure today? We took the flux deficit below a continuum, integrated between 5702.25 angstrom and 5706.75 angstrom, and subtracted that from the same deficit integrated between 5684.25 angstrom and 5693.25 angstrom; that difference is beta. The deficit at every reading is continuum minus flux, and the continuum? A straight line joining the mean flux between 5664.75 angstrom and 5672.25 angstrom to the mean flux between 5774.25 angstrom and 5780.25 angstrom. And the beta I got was 2.5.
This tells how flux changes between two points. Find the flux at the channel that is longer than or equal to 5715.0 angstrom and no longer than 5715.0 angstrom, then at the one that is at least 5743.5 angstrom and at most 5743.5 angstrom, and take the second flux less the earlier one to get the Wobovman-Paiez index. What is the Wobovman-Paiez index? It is -0.2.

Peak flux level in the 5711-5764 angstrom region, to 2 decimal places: 13.11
